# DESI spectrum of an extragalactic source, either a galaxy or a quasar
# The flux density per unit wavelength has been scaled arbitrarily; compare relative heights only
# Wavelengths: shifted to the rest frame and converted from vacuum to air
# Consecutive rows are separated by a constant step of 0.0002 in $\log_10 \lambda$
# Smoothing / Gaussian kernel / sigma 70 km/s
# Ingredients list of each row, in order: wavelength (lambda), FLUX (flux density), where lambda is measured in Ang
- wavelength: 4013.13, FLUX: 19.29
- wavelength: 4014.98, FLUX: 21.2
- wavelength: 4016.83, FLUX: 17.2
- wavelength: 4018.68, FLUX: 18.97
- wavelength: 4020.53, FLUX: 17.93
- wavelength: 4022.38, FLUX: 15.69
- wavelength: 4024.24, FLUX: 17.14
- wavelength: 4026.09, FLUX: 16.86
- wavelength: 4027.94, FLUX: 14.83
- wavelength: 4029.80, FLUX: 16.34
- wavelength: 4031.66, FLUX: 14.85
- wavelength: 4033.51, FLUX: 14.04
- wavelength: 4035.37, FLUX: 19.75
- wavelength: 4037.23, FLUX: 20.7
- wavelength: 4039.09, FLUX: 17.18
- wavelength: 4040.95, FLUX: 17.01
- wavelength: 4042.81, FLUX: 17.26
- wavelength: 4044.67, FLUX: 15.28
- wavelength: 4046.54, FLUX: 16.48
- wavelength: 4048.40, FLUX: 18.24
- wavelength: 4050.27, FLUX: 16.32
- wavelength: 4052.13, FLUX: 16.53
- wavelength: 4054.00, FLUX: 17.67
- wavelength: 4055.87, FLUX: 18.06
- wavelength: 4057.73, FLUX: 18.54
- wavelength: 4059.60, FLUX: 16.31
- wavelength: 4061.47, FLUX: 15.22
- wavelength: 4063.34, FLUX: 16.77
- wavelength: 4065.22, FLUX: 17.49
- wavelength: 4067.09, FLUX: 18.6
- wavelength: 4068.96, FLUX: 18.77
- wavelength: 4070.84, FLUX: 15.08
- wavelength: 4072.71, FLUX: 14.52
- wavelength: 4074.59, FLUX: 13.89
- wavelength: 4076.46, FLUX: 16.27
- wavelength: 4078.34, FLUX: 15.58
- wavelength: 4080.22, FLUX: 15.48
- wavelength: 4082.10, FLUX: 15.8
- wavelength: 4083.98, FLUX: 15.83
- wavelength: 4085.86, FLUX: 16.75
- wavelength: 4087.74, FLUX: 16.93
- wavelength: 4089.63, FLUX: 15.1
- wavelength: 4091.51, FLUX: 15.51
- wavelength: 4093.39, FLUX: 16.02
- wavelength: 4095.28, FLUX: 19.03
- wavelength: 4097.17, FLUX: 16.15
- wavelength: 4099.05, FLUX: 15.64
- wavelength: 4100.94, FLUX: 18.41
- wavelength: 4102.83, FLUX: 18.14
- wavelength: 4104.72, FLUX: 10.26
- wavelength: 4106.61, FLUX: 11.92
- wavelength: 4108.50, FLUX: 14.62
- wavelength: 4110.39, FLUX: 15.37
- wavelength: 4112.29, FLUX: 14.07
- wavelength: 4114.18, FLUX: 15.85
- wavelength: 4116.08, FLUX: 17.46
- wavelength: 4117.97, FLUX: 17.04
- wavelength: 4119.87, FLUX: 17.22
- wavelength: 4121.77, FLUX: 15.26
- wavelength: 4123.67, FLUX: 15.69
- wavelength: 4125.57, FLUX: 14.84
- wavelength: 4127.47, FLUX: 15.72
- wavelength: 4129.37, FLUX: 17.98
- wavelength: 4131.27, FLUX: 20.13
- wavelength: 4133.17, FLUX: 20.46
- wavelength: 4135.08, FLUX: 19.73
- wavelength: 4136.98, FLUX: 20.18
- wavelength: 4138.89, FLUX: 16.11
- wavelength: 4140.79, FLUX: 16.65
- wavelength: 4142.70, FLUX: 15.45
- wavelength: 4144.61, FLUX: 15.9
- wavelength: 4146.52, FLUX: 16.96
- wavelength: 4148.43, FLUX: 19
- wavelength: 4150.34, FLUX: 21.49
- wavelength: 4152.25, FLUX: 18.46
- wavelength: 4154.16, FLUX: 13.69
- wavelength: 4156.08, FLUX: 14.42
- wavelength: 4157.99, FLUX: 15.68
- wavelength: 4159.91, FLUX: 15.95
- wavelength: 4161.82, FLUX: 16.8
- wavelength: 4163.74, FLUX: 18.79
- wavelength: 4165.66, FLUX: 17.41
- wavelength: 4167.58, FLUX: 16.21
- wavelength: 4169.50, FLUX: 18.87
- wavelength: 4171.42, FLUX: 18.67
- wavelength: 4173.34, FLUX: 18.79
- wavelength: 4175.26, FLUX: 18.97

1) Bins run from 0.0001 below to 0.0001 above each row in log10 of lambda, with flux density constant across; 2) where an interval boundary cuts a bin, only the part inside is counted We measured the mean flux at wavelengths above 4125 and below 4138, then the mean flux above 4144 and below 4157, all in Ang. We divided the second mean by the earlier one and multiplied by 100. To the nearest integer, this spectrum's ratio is 93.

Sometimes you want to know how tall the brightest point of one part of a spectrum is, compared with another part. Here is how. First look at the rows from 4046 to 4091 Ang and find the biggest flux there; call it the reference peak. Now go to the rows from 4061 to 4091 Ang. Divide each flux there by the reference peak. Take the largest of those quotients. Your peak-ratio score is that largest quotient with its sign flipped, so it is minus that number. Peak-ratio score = -1.00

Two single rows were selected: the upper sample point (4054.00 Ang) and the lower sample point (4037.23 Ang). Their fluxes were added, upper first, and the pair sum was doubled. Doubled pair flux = 77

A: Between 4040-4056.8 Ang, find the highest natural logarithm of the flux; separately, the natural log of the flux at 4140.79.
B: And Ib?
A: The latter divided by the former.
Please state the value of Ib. 0.969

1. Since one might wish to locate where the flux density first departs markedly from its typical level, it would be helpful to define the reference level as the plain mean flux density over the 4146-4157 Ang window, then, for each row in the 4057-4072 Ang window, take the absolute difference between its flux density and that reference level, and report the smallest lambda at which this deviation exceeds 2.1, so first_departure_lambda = 4061.47 Ang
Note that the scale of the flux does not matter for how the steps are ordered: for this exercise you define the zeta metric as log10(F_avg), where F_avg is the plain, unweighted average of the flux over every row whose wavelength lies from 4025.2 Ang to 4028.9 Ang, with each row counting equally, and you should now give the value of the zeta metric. 1.20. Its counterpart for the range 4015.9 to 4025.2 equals 1.24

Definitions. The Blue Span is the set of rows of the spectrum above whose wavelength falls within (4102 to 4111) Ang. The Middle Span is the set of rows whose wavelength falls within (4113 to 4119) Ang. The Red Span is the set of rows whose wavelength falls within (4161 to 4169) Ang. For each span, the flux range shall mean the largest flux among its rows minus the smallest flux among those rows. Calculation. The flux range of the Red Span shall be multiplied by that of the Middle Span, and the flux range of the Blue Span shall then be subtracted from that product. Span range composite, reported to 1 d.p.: -3.7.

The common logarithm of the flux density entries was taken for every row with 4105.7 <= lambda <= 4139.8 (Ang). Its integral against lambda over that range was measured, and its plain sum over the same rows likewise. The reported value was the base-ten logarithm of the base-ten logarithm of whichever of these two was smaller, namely 0.13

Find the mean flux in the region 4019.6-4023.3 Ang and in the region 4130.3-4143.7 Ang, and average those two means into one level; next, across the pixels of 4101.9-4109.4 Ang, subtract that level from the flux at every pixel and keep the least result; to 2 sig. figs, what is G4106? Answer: -7.3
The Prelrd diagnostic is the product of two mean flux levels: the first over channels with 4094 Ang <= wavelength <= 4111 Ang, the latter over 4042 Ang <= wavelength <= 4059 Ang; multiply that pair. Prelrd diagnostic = 266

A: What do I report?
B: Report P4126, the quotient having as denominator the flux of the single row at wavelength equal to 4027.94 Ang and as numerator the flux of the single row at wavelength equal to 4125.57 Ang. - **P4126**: 1.00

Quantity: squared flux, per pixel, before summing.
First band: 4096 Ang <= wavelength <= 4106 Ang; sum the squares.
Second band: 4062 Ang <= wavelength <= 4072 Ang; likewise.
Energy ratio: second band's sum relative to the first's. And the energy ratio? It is 1.18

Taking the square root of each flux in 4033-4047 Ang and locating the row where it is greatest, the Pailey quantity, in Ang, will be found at 4037.23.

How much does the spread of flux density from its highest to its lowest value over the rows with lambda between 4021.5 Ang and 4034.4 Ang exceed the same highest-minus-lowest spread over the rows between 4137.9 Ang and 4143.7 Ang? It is 1.9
